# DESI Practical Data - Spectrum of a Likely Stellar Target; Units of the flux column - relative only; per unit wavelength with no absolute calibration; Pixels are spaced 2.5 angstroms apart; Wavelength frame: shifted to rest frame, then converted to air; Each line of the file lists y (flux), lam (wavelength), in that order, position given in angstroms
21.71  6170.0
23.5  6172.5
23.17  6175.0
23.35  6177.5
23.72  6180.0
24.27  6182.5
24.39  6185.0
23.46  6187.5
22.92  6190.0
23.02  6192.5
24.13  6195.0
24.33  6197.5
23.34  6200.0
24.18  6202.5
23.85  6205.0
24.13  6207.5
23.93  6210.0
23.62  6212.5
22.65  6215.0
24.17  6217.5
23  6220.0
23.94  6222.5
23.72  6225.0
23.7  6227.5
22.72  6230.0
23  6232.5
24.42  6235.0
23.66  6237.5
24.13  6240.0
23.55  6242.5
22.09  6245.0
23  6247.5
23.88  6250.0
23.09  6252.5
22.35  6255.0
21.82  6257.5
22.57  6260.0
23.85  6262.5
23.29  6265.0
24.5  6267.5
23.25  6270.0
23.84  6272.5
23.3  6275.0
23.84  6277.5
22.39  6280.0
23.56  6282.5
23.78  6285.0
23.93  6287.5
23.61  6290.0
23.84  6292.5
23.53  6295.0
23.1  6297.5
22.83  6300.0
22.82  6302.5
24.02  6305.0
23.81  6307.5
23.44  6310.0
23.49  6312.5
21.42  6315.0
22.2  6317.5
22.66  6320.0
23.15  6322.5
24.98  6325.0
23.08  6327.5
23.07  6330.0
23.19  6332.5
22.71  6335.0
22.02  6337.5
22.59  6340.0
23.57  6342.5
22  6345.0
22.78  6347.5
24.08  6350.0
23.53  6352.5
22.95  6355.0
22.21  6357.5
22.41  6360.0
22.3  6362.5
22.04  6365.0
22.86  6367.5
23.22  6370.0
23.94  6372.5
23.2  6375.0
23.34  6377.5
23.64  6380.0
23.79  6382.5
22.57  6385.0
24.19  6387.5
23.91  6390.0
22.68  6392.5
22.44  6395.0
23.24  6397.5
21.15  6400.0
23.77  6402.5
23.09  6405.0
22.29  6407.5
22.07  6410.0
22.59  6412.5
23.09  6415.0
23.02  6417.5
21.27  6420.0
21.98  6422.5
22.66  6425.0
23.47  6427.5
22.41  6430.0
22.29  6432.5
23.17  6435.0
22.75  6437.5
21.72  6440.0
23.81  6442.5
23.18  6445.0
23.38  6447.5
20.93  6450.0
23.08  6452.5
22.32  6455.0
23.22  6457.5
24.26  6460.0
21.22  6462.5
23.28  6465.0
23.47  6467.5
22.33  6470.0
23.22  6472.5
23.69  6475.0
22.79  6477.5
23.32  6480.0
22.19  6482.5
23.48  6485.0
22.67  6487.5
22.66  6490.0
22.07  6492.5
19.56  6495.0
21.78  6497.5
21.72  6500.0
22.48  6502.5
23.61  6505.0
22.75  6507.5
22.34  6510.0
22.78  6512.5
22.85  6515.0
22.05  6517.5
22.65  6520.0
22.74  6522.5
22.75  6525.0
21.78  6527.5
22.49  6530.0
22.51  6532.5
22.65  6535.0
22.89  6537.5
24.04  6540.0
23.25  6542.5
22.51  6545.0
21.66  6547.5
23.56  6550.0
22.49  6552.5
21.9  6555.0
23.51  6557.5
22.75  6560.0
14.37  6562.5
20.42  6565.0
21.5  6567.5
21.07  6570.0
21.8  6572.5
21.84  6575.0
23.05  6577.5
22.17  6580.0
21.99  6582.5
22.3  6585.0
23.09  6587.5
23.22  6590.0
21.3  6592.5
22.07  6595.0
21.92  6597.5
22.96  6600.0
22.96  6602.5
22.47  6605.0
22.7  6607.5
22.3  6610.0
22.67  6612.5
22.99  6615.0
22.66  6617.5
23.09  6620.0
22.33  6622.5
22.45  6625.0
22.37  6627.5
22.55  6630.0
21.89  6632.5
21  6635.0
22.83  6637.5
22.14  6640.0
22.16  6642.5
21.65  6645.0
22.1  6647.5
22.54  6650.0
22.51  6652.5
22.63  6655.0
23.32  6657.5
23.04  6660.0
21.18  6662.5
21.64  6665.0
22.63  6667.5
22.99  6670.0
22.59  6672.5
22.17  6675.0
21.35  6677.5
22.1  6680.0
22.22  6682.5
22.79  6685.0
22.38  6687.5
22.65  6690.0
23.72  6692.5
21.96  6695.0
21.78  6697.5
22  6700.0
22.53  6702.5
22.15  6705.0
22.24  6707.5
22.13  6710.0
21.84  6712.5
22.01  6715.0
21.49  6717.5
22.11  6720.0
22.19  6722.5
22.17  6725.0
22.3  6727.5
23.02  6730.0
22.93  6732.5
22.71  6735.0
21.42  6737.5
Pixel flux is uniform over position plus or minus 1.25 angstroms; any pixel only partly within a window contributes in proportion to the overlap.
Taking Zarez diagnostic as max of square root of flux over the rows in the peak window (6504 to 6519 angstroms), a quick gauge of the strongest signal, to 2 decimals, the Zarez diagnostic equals 4.86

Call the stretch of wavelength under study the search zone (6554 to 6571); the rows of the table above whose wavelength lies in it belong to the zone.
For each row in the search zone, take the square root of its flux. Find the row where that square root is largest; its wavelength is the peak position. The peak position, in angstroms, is 6557.5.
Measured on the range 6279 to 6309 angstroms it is 6305.0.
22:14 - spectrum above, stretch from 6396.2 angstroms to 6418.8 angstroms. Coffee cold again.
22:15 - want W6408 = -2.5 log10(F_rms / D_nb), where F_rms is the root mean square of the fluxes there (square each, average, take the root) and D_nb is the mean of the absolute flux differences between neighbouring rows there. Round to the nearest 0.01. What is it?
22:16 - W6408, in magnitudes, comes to -3.46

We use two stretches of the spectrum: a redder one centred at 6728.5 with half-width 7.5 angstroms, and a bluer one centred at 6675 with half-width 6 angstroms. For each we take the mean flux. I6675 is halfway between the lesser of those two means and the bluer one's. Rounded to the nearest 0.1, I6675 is 22.2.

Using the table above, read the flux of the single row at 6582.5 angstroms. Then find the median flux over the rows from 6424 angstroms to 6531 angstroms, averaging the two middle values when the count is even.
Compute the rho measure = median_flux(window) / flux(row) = 1.03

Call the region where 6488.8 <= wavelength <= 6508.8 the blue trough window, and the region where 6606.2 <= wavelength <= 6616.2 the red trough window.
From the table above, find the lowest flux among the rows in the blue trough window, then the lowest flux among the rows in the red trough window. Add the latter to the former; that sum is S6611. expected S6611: 41.9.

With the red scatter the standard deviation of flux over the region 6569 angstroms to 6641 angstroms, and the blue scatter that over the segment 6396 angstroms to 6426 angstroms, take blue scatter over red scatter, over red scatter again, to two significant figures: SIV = 2.2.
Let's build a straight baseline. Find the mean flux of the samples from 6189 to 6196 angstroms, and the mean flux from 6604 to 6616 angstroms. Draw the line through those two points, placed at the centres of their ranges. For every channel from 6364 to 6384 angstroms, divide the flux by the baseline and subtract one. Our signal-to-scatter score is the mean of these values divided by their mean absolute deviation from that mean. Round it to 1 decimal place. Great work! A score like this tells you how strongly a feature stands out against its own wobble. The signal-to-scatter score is 0.5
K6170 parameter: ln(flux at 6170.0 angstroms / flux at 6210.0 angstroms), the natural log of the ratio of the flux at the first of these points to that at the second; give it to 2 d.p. -0.10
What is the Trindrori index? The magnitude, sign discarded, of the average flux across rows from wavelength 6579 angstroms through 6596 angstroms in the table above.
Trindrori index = 22.3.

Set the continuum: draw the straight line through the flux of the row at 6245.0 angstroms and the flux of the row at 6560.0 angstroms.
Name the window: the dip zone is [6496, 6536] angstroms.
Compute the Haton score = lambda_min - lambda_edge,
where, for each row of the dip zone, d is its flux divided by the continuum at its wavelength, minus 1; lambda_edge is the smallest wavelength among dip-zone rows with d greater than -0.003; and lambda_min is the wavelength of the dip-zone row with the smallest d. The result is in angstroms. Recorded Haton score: -5.0 angstroms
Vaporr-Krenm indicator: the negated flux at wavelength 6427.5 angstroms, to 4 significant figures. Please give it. -23.47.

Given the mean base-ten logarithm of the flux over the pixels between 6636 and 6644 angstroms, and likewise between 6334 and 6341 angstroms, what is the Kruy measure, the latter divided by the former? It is 1.00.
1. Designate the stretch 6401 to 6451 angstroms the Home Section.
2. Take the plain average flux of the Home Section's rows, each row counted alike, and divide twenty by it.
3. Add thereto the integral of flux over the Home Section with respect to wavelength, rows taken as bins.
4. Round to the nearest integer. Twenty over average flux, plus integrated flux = 1133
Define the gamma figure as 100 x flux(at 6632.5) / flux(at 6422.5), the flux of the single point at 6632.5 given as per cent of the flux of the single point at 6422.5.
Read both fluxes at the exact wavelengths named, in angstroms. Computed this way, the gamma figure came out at 100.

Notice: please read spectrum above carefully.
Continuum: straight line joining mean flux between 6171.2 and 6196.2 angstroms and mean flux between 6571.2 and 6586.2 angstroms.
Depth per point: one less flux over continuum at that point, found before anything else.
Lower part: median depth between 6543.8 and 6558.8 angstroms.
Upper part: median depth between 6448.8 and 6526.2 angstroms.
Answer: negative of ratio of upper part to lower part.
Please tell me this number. -1.2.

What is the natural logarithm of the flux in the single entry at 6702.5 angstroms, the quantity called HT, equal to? 3.11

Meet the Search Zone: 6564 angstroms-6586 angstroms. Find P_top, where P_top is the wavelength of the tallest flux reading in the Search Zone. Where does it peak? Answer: 6577.5 angstroms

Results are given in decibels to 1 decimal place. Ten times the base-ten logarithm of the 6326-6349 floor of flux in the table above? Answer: 13.4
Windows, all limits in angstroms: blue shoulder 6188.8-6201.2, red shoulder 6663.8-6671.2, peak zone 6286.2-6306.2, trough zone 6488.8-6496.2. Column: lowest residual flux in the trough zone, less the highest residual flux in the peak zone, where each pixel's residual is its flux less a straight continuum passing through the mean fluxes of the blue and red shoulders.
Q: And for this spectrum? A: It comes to -4.0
